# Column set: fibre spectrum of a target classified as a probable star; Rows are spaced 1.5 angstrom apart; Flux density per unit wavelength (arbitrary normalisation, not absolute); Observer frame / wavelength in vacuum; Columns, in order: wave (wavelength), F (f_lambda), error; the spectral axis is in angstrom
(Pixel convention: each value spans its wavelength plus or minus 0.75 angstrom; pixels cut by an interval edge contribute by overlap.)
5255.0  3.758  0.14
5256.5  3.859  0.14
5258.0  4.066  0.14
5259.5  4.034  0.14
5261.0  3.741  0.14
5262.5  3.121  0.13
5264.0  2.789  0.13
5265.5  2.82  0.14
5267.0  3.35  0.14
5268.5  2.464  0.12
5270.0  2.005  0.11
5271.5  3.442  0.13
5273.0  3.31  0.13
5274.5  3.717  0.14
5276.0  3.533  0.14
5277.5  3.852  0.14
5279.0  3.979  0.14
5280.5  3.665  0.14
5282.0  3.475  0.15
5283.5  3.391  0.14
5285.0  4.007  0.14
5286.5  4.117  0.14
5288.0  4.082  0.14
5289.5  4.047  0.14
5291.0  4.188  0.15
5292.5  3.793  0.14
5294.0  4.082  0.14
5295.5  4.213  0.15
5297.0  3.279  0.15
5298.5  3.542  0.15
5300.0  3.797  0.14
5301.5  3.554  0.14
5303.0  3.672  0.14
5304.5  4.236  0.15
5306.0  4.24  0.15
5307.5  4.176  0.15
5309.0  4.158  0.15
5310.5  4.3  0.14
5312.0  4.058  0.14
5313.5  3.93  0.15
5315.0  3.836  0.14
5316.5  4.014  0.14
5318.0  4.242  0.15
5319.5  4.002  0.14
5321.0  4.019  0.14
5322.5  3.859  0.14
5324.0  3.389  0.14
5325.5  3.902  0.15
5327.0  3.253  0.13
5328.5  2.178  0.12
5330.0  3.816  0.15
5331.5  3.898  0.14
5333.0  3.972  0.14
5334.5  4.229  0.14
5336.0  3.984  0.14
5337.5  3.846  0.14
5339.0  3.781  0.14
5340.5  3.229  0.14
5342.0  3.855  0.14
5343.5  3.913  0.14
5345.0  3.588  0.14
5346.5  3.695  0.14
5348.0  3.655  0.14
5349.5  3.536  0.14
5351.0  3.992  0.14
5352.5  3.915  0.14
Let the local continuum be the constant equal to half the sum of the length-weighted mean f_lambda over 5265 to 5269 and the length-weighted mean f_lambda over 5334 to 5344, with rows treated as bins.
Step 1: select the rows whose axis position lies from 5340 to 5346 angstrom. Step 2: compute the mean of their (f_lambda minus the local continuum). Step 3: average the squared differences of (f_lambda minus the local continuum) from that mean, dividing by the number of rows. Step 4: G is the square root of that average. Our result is 0.27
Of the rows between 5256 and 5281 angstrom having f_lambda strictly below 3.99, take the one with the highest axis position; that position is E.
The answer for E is 5280.5 angstrom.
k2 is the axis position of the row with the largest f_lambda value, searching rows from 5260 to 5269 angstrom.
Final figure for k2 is 5261.0 angstrom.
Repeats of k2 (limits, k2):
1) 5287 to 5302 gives 5295.5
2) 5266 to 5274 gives 5271.5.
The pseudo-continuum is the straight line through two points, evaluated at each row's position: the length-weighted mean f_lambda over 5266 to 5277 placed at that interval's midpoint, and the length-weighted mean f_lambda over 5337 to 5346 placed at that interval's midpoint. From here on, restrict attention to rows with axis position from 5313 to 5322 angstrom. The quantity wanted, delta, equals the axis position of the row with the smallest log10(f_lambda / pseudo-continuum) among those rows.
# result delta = 5315.0 angstrom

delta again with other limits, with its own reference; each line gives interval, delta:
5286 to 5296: 5292.5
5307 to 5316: 5315.0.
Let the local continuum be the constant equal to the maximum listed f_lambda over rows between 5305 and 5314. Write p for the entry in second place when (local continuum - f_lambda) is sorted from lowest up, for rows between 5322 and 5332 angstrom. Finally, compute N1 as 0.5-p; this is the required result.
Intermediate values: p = 0.40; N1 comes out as 0.10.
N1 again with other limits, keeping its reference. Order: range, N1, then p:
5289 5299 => 0.39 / 0.11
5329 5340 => 0.18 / 0.32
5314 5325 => 0.22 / 0.28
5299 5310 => 0.44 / 0.06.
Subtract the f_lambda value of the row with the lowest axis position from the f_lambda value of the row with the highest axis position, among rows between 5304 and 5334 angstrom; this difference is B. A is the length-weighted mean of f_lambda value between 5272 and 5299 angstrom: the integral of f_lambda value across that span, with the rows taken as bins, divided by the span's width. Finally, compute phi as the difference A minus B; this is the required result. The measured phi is 4.1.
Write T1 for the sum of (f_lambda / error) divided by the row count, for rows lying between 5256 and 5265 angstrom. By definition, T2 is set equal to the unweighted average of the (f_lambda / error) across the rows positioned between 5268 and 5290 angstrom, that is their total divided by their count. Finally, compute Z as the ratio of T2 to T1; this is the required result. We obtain 0.98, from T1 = 26.3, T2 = 25.9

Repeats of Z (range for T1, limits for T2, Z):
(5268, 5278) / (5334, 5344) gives 1.13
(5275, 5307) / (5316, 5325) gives 1.03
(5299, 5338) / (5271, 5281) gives 0.98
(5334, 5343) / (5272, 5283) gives 0.96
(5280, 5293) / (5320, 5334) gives 0.95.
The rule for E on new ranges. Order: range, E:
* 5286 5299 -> 5298.5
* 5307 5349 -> 5348.0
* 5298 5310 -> 5303.0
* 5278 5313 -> 5303.0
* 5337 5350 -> 5349.5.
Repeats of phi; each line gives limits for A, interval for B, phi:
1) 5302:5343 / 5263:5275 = 2.9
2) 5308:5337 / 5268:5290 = 2.3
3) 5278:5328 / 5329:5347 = 4.0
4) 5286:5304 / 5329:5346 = 4.1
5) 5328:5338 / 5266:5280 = 3.1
